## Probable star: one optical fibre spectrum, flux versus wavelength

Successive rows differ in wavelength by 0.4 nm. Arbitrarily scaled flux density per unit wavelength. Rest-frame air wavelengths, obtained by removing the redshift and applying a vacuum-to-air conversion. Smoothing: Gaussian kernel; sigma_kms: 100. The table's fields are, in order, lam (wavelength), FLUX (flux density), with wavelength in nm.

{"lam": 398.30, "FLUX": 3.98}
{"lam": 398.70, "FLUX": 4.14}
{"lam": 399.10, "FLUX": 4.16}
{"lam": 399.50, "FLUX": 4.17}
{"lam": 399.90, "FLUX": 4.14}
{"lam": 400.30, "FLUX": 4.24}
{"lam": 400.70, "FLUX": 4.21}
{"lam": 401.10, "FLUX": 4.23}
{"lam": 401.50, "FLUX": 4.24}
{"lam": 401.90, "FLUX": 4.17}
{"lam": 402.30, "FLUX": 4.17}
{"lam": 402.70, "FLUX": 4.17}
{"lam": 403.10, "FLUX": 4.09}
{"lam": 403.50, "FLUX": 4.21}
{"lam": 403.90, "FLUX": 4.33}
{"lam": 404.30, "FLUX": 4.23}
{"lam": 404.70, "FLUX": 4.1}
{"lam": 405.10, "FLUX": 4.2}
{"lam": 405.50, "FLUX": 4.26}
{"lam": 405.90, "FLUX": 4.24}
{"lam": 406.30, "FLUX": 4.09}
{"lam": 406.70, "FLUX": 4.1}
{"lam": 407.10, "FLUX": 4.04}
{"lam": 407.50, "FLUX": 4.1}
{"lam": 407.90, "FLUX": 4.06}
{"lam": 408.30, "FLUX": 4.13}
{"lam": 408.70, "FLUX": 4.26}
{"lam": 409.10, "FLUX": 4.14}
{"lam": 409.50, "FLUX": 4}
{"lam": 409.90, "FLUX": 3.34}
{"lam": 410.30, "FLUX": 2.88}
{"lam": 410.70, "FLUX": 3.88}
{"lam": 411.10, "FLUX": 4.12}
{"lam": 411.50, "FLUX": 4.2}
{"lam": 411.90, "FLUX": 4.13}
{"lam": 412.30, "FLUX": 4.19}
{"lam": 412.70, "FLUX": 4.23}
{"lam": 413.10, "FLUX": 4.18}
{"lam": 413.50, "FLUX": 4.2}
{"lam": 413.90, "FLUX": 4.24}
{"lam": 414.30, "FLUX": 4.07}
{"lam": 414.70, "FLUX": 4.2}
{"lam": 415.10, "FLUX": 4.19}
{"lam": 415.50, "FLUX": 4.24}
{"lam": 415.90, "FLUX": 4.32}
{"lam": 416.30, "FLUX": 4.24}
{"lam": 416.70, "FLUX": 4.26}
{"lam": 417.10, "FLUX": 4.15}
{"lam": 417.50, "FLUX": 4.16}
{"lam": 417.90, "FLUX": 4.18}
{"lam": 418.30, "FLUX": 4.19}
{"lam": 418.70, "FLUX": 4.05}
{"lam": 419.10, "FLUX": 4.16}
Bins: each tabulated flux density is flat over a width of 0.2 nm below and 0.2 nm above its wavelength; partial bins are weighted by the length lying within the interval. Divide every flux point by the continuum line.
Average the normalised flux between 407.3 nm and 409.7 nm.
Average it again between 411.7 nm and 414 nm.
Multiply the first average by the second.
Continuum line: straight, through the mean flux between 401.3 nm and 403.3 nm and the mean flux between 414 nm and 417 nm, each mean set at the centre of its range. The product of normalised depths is 0.979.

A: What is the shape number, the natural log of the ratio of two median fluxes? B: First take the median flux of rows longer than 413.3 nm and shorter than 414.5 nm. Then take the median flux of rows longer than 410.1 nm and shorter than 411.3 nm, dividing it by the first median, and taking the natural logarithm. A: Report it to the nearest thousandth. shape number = -0.079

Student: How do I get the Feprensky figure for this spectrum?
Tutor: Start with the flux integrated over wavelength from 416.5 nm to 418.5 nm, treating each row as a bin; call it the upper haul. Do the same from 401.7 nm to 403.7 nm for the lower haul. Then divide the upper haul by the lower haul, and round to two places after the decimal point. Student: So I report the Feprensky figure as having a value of 1.01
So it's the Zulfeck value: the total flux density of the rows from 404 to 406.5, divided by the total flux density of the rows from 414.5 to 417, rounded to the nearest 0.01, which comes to 0.99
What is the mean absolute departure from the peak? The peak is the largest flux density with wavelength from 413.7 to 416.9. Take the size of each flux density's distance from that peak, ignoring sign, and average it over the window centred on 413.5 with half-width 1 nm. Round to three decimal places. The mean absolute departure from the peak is 0.136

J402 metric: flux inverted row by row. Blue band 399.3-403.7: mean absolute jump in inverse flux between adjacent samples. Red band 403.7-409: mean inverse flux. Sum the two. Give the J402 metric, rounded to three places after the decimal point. 0.243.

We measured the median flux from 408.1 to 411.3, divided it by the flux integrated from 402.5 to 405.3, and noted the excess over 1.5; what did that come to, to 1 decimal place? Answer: -1.2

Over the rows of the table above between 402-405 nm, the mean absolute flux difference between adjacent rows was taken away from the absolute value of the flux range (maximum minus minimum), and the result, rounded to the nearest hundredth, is 0.15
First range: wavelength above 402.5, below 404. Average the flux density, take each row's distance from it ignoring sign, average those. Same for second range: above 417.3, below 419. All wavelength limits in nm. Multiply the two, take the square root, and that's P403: 0.058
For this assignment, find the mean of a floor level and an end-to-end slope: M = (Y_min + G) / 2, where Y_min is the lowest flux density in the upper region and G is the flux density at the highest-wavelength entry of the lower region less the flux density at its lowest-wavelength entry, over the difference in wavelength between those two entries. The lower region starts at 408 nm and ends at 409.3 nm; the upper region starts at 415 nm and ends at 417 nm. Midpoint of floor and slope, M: 2.10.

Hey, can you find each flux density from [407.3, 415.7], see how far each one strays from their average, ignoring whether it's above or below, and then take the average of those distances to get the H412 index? 0.20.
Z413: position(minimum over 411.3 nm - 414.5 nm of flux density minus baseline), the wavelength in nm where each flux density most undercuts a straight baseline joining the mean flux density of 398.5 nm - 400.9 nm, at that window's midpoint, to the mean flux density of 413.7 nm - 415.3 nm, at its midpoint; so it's 414.30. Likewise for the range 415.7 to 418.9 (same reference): 418.70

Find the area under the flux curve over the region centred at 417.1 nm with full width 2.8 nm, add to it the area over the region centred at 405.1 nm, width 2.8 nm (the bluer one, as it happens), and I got 23.6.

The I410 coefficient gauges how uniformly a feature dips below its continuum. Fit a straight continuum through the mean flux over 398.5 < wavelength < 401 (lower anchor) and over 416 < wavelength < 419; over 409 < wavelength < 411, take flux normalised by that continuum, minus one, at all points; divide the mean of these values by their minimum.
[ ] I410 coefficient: 0.41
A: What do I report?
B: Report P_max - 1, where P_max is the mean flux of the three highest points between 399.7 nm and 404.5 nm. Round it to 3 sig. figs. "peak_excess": 3.27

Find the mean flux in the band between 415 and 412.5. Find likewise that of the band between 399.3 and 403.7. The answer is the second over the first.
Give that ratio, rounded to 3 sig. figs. 1.00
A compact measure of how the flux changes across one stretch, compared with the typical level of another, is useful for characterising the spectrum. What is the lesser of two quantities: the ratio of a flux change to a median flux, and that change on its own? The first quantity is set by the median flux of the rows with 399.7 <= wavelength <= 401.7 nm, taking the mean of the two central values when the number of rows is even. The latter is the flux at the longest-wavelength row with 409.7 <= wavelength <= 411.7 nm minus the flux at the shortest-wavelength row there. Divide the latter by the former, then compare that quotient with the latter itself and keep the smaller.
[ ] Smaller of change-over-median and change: 0.20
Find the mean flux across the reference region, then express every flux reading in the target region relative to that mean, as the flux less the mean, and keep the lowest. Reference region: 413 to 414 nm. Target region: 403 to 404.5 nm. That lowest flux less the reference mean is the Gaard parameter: -0.12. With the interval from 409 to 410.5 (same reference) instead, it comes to -1.33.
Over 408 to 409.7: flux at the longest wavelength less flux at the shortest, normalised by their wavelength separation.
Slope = -0.11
